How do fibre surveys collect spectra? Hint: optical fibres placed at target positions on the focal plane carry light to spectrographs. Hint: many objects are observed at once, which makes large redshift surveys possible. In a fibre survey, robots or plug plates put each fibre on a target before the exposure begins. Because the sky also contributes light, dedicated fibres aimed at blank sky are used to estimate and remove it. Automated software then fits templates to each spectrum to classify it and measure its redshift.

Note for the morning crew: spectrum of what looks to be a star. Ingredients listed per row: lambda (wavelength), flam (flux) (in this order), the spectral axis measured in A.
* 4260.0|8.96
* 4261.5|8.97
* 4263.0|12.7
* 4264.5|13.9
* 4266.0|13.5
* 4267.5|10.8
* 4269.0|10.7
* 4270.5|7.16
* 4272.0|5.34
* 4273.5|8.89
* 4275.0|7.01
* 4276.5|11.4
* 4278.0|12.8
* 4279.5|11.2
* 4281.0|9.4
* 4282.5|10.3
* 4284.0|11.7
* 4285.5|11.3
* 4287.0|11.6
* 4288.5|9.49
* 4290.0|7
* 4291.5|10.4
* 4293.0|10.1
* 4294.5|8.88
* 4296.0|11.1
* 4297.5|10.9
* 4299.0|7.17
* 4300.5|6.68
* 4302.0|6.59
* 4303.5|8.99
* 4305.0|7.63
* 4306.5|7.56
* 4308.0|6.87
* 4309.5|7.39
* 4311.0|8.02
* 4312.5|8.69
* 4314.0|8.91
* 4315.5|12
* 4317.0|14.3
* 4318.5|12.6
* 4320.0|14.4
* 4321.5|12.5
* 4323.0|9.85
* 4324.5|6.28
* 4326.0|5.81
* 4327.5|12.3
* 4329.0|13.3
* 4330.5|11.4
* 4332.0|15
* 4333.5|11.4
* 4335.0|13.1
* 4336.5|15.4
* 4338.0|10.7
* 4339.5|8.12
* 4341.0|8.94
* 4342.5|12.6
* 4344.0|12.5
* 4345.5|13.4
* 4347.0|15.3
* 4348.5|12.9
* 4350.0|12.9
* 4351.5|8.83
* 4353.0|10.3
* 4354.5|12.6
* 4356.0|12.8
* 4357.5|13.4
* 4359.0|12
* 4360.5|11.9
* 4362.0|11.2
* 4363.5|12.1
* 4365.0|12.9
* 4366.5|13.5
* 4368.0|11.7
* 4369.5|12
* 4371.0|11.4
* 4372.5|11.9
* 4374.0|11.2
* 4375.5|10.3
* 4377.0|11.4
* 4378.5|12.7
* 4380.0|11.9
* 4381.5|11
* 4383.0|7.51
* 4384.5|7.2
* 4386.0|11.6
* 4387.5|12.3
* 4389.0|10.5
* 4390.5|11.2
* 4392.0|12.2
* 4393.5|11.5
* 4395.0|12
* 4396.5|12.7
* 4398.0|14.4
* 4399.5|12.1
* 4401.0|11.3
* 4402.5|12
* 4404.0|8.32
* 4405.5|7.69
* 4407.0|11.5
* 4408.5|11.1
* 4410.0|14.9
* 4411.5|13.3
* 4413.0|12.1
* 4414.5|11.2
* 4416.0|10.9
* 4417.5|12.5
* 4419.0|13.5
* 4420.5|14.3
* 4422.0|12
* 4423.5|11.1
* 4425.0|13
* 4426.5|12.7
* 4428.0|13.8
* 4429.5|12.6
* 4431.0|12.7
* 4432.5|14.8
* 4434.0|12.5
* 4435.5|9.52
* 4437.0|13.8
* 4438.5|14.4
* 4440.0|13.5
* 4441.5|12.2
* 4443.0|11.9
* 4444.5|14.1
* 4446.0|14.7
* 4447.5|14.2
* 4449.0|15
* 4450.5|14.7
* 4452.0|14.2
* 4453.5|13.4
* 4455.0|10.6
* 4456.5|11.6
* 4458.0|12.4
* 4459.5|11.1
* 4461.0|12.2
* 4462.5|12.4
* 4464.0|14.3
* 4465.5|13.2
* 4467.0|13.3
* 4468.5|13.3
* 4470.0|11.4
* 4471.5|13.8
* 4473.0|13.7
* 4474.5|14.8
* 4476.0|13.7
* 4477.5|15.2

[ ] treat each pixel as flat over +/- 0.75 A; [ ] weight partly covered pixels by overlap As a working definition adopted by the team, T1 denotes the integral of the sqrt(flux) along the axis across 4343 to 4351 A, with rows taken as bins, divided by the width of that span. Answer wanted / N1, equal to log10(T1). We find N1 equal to 0.560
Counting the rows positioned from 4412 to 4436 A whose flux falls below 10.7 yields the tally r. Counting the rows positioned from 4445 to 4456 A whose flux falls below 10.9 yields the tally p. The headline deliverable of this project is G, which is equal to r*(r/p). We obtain 1.0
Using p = 1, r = 1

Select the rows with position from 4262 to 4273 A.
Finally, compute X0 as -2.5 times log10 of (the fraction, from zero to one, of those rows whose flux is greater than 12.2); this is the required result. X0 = 0.92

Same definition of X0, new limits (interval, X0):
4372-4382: 2.11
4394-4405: 1.36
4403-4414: 1.36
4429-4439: 0.17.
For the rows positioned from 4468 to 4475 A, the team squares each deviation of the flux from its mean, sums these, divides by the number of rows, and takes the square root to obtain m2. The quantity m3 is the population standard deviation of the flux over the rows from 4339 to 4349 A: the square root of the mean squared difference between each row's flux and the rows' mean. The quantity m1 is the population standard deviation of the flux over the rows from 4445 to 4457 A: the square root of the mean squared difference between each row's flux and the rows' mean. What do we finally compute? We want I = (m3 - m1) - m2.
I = -0.3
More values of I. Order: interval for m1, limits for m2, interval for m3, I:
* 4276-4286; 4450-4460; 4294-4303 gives -0.6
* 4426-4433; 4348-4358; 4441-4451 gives -1.3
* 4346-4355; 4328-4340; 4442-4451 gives -3.3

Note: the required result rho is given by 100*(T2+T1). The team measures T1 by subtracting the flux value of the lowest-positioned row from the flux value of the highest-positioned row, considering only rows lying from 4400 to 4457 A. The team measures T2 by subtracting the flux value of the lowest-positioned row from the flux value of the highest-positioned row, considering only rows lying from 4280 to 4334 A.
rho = 230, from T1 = 0.3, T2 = 2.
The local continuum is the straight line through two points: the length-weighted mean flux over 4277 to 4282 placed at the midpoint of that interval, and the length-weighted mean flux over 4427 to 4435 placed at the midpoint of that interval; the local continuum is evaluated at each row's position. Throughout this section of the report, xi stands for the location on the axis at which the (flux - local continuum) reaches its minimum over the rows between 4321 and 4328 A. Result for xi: 4326.0 A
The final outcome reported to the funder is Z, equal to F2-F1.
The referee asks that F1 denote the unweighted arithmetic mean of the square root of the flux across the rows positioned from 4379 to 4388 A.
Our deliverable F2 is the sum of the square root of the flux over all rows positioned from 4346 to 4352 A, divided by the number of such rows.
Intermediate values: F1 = 3.18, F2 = 3.52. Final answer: 0.33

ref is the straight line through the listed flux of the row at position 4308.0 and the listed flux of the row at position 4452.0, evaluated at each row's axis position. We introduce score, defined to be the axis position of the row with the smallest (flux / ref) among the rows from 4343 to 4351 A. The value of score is 4350.0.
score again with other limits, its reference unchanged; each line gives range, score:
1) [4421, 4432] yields 4423.5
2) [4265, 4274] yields 4272.0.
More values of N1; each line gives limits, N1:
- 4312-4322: 0.537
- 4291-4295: 0.496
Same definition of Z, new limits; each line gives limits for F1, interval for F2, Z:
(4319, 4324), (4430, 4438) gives 0.06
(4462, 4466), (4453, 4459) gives -0.18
